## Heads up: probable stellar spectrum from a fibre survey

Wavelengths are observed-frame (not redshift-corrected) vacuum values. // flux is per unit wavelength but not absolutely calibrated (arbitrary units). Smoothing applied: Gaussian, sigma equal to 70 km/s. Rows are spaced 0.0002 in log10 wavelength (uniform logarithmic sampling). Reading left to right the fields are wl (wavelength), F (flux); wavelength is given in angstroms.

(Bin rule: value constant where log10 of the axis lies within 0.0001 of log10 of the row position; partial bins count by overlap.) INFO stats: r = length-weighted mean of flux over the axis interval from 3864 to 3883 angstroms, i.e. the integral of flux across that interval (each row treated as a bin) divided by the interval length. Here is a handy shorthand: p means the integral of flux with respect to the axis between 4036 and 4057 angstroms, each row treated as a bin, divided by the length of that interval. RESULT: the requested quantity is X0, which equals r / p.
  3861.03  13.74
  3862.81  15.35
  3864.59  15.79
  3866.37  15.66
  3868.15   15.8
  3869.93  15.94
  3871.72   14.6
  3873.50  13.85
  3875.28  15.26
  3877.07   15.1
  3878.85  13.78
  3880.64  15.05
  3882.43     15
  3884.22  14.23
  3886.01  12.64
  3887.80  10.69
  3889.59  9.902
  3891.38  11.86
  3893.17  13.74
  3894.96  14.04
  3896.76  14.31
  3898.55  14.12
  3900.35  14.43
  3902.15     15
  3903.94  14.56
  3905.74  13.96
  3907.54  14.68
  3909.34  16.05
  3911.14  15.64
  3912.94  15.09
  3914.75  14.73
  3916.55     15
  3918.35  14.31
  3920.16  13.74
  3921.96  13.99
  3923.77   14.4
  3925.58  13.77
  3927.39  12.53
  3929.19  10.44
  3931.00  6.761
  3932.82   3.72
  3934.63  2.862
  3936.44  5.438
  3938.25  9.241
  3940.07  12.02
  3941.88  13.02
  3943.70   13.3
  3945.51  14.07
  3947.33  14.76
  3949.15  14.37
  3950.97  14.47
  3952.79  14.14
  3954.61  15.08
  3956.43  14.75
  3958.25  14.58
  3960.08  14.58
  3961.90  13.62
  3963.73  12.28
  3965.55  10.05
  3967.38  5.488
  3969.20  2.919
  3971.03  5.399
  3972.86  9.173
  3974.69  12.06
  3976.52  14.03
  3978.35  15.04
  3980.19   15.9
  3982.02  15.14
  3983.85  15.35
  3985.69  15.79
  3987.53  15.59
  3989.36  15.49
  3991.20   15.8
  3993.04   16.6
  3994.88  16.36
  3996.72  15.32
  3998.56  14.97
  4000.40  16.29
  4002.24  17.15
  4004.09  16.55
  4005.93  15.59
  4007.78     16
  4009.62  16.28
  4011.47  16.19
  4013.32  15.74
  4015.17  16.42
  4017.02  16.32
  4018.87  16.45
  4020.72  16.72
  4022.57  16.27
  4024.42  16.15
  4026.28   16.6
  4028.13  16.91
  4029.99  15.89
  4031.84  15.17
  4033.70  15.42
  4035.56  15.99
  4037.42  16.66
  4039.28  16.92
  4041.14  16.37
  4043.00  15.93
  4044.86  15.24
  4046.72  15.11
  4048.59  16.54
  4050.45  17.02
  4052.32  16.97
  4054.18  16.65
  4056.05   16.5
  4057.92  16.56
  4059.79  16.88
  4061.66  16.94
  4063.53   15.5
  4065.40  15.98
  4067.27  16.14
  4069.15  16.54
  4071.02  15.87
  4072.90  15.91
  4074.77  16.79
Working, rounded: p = 16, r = 15.1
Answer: 0.9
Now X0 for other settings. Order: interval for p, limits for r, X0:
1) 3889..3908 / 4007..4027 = 1.2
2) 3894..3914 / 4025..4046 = 1.1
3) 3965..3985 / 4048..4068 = 1.5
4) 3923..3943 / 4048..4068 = 1.7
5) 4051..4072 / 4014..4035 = 1.0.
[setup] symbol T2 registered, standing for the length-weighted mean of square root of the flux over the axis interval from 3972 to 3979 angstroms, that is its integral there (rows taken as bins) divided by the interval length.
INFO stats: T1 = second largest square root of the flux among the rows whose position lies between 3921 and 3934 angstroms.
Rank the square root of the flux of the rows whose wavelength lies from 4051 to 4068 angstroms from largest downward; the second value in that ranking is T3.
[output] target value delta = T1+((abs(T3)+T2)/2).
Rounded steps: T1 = 3.74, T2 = 3.5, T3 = 4.12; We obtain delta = 7.6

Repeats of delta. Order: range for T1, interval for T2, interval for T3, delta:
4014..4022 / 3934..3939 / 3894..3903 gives 7.1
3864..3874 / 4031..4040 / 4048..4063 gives 8.0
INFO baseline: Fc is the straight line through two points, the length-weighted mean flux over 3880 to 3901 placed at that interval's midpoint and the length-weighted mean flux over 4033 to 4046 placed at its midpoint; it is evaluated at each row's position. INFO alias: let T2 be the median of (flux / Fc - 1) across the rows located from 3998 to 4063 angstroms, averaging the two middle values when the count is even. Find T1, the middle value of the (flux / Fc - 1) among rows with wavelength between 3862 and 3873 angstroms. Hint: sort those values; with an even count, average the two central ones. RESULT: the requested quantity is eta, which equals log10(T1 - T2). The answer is -0.71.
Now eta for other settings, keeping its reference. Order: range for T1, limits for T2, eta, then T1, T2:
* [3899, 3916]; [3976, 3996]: -1.34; 0.078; 0.03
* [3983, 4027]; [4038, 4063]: -1.63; 0.042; 0.02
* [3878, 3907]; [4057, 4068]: -1.21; 0.052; -0.01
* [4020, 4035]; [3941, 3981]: -1.17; 0.027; -0.04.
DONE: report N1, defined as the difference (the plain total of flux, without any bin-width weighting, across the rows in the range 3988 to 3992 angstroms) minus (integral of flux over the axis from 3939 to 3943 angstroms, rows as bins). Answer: -18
